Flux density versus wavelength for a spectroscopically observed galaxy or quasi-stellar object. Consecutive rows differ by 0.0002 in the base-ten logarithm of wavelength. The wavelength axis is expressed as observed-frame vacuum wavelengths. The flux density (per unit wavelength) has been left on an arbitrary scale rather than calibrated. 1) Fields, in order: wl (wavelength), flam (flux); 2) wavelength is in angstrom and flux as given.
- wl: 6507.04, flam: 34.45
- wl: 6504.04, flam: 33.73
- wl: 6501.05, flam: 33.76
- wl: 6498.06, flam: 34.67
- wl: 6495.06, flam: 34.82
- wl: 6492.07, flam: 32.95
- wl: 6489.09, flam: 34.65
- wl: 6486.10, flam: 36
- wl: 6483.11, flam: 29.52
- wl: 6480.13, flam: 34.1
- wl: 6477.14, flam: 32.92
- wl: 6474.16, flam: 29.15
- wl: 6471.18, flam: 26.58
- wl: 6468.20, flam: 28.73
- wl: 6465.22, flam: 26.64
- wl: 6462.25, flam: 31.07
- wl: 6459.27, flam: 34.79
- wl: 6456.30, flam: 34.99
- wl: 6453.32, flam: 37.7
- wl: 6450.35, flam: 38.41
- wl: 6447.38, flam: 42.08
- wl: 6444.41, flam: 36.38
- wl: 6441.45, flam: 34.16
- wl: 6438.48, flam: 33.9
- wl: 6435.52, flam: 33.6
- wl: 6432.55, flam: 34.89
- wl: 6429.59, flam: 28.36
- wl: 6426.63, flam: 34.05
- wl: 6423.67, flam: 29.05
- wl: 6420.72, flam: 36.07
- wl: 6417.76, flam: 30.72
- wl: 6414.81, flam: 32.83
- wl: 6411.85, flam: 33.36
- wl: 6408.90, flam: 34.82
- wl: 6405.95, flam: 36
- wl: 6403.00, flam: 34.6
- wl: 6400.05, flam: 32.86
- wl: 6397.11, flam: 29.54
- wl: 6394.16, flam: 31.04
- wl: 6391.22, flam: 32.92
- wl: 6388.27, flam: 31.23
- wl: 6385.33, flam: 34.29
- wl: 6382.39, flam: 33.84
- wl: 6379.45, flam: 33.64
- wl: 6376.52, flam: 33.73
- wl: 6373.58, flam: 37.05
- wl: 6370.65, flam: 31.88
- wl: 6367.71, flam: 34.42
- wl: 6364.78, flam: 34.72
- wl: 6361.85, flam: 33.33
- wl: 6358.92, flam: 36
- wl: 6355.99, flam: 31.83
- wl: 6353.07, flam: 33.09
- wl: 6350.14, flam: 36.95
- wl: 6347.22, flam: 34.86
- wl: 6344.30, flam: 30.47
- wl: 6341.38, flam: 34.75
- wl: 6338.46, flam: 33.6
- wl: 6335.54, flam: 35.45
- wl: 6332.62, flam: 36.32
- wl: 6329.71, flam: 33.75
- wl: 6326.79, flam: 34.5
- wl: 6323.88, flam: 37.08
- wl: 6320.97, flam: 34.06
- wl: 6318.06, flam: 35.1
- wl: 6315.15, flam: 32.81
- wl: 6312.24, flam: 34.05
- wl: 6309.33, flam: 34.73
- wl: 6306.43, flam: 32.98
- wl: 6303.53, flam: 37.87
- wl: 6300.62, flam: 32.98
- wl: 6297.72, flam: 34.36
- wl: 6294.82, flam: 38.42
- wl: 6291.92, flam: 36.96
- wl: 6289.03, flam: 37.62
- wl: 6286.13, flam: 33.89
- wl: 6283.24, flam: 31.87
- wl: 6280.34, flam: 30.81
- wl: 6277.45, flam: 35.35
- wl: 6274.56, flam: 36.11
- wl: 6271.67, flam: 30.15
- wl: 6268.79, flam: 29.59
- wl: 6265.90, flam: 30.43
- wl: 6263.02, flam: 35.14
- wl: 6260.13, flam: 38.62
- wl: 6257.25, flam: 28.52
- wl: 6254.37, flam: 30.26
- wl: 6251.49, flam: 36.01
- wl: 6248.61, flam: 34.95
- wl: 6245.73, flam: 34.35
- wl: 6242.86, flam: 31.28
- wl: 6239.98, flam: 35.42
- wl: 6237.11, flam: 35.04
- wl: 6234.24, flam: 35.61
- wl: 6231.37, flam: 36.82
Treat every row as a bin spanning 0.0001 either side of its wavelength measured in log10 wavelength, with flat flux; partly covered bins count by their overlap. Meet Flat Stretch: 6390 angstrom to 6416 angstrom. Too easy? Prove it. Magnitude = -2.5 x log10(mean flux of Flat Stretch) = -3.80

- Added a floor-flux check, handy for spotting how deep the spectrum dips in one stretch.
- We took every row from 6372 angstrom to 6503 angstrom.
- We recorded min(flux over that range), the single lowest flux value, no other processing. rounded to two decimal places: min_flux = 26.58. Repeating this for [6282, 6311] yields 31.87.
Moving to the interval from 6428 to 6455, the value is 28.36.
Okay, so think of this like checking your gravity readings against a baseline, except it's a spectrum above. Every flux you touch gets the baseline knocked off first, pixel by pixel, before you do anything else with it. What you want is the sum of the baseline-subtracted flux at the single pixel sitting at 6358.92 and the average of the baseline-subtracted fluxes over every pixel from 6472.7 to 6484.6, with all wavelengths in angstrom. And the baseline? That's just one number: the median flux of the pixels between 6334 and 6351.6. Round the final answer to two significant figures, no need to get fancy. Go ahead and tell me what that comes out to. -2.2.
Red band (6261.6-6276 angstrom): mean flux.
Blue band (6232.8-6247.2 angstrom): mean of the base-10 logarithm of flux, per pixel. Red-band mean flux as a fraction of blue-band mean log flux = 21.0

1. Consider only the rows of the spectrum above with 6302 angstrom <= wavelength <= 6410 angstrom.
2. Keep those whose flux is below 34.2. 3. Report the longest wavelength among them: 6400.05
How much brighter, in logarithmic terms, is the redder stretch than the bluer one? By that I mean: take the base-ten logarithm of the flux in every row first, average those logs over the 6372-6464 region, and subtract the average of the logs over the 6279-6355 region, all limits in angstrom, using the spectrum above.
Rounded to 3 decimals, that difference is -0.009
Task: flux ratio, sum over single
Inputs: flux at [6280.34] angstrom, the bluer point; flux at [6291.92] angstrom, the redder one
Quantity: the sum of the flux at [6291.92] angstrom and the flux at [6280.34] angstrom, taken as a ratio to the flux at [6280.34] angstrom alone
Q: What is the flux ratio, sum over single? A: 2.20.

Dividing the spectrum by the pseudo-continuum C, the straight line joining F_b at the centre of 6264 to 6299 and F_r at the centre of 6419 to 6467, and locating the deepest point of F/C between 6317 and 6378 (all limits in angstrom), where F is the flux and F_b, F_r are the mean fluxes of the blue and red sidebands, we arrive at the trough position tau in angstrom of 6344.30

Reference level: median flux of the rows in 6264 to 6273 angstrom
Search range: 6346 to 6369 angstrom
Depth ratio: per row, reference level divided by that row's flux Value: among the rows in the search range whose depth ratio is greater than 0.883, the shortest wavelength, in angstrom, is 6353.07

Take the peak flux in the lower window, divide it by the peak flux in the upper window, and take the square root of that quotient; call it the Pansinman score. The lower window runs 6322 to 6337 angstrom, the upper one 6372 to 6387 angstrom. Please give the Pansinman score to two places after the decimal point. 1.00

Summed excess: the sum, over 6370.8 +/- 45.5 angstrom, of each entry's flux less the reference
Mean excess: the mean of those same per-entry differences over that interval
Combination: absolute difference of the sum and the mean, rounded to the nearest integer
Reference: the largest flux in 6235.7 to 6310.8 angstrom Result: 145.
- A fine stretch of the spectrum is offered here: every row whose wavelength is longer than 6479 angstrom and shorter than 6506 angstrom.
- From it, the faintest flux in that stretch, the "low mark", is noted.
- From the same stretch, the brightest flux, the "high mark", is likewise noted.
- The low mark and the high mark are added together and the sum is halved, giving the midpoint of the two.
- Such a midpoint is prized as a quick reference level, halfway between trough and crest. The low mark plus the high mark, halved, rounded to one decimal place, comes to 32.8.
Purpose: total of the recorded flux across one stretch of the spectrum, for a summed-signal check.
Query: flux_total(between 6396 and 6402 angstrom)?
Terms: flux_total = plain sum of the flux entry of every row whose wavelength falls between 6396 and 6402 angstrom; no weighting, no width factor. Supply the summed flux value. 62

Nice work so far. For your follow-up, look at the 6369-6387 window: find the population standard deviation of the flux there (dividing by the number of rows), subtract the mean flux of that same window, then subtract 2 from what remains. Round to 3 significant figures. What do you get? -34.5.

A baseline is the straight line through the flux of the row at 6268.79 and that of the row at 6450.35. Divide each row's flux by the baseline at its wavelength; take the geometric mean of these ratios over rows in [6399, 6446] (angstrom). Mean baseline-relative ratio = 0.90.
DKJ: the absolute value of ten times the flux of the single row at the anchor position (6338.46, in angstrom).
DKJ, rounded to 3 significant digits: 336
